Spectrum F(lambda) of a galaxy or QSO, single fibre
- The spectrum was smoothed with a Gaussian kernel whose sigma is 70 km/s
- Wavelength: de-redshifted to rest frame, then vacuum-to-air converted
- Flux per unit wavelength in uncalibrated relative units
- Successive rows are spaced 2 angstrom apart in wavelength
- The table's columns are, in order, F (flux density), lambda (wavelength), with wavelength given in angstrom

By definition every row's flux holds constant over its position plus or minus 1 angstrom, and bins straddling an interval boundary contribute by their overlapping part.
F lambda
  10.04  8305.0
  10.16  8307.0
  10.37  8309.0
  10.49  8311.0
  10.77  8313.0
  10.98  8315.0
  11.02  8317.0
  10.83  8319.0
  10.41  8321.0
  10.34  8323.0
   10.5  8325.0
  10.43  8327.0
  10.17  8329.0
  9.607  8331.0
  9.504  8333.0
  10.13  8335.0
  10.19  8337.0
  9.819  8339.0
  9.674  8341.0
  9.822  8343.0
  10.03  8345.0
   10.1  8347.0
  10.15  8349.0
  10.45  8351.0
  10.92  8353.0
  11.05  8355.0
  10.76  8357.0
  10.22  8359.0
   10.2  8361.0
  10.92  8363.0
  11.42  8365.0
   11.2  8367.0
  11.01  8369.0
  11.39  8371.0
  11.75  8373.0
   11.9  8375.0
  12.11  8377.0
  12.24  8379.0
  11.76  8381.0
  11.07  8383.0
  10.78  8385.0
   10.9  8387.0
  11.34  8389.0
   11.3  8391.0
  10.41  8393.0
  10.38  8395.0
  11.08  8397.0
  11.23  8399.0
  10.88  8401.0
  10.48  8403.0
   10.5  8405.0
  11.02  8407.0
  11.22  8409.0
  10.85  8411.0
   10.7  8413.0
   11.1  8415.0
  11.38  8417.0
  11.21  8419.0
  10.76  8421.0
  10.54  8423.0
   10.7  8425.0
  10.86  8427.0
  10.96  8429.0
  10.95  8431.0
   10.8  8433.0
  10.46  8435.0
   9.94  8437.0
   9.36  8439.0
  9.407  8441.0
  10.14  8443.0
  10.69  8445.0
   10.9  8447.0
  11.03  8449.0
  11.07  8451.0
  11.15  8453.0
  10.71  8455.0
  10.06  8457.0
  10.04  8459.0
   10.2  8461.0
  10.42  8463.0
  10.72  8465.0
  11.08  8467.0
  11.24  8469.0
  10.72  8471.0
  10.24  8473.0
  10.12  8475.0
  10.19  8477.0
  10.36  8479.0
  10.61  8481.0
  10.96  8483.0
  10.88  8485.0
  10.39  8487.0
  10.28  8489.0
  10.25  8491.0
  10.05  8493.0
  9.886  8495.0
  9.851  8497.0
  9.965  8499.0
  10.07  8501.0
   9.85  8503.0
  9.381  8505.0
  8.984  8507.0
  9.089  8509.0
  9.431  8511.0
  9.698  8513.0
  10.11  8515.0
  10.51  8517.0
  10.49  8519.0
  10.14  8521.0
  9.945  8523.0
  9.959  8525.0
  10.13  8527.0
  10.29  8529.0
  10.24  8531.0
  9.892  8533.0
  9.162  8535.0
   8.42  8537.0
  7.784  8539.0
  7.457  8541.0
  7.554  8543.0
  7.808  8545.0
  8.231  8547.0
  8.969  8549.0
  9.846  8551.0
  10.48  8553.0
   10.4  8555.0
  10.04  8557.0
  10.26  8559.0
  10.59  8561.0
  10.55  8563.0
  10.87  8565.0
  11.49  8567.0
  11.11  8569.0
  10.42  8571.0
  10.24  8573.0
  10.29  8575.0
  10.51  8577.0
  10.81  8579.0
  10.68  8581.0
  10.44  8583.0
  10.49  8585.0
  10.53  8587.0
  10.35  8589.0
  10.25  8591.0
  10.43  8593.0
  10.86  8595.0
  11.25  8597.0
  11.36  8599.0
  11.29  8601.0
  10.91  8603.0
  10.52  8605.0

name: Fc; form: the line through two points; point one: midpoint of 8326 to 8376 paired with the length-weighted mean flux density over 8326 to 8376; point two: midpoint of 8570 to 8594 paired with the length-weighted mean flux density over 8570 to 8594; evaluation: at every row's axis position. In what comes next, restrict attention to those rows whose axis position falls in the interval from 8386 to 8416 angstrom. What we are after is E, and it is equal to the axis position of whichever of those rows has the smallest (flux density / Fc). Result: 8395.0 angstrom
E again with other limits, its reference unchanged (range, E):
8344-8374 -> 8345.0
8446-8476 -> 8459.0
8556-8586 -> 8557.0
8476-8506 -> 8505.0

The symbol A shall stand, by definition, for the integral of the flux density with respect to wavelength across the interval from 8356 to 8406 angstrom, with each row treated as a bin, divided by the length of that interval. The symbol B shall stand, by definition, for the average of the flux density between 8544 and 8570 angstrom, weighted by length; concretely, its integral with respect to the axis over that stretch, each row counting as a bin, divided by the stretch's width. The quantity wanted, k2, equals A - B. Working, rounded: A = 11.1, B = 10.0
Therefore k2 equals 1.0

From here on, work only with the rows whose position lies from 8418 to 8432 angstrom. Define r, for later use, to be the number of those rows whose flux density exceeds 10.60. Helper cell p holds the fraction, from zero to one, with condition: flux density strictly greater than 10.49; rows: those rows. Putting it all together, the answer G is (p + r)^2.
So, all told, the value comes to 49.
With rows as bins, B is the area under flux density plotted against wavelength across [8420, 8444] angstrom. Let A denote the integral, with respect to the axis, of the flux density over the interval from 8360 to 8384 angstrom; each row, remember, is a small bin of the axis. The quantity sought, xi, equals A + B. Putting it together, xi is 524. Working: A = 274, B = 250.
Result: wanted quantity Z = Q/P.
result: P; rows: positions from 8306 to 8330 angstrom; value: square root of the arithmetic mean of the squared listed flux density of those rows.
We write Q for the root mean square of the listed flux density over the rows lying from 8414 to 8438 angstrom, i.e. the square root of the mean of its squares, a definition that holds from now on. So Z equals 1.03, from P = 10.5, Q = 10.8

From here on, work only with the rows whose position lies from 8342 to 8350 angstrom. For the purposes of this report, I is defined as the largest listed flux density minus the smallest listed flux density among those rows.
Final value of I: 0.33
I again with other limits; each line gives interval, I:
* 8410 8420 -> 0.68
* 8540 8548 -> 0.77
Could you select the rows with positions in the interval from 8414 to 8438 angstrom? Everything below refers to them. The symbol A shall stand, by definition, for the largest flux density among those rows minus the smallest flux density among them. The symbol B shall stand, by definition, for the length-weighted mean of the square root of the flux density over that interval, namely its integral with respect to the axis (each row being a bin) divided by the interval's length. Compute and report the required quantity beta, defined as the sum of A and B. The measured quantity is 4.7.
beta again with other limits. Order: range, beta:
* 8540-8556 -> 6.0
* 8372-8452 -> 6.2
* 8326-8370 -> 5.1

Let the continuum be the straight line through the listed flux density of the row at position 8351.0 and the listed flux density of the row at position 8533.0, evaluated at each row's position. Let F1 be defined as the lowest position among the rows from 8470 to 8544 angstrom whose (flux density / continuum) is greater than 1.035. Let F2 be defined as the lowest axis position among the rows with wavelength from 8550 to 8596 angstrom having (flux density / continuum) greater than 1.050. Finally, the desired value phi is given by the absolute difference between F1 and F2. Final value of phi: 82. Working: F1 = 8471.0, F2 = 8553.0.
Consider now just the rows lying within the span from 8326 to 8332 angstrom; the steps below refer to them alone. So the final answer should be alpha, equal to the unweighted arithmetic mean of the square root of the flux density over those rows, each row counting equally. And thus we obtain 3.17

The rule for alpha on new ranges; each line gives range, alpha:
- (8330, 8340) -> 3.14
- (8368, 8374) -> 3.37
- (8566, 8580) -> 3.27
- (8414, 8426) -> 3.31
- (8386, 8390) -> 3.33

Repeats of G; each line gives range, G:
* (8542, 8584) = 29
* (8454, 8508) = 69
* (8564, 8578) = 13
